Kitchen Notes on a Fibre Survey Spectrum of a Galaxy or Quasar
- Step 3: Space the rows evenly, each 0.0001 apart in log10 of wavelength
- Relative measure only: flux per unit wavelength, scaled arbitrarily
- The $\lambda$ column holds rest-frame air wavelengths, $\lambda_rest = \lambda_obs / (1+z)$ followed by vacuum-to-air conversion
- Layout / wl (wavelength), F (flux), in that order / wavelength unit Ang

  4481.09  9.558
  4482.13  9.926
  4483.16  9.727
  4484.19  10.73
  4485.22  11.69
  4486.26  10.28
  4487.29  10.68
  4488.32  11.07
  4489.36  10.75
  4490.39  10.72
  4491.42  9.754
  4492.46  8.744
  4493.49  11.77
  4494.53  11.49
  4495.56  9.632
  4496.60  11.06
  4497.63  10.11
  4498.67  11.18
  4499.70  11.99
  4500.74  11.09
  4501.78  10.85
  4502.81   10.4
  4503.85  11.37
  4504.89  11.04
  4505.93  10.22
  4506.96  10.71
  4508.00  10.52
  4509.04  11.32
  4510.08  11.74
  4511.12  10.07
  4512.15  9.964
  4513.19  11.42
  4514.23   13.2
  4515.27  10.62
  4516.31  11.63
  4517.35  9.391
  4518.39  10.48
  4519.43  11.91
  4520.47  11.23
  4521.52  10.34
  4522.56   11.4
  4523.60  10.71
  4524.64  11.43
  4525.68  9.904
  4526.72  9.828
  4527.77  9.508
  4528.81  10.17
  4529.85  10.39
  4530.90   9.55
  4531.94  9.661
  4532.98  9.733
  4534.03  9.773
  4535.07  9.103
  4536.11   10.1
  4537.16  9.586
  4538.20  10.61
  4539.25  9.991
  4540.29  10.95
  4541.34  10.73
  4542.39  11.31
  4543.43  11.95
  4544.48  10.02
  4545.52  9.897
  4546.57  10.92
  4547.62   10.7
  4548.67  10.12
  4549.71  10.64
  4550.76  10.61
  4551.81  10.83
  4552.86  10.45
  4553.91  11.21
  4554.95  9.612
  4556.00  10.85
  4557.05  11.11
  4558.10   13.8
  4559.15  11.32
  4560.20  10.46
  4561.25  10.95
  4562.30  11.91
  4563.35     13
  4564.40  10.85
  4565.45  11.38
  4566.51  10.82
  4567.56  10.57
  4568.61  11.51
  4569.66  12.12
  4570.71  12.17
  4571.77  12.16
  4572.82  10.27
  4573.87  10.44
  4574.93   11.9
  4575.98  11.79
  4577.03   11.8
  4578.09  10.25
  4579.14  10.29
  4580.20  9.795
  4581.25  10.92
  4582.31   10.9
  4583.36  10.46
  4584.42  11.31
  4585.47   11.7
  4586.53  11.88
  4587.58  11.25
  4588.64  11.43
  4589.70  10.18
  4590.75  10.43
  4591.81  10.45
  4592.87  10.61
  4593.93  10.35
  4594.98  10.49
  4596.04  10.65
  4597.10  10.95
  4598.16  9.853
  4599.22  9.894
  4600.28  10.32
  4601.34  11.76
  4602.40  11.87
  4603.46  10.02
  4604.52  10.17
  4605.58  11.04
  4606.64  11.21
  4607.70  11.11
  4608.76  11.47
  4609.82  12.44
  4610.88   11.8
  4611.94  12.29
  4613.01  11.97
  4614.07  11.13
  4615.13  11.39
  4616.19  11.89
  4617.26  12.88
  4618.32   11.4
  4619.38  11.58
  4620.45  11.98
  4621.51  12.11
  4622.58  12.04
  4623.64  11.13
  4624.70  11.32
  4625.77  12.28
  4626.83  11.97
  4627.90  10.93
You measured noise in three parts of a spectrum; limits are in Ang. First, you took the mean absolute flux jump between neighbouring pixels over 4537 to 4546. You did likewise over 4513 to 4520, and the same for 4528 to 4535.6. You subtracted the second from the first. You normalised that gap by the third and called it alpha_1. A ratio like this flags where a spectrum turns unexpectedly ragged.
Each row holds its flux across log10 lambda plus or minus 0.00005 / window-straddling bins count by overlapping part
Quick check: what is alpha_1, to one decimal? -2.8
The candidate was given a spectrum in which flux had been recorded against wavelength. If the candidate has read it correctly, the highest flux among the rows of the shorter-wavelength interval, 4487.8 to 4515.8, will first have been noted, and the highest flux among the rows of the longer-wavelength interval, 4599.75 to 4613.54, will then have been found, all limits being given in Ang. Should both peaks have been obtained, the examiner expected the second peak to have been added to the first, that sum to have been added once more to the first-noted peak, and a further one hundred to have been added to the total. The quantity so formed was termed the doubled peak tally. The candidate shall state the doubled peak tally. 139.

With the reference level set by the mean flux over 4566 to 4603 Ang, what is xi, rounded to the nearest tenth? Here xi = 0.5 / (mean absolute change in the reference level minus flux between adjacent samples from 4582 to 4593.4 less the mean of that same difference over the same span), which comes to 1.1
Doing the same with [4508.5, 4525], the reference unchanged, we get 0.4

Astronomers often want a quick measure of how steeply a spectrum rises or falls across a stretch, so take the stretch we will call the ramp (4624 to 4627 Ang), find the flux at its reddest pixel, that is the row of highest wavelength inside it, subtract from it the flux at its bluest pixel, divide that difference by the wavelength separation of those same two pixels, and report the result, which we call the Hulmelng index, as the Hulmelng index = 0.31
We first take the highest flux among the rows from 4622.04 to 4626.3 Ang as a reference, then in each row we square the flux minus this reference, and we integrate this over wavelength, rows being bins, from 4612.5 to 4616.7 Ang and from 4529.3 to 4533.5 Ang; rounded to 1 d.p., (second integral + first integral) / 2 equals 14.0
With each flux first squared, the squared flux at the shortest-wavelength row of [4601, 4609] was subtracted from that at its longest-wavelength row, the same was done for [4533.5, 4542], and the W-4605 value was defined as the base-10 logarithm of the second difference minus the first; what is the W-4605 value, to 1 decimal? 1.4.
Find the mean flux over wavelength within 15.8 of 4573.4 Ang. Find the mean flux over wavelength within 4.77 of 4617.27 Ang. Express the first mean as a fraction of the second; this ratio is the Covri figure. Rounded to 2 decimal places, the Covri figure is 0.96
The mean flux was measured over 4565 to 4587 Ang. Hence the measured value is 11.2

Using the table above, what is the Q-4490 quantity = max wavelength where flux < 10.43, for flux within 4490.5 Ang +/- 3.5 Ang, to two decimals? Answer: 4492.46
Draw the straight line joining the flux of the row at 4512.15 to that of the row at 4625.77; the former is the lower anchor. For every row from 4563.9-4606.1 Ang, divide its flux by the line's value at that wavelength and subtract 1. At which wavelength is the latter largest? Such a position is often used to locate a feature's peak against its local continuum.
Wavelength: 4570.71 Ang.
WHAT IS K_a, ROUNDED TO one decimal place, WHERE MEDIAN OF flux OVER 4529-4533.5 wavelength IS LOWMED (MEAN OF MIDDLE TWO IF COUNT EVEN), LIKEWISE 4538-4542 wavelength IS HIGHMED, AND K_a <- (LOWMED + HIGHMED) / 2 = 10.2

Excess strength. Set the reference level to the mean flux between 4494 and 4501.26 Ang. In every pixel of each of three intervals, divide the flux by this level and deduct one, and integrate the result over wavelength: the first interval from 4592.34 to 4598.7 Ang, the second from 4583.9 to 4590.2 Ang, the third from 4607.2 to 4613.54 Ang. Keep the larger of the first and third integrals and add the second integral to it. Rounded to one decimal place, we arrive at 0.7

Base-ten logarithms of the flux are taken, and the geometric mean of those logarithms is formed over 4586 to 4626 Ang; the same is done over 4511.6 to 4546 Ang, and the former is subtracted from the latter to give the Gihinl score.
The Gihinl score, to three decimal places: -0.030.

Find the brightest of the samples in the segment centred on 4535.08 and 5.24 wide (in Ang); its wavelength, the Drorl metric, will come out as 4536.11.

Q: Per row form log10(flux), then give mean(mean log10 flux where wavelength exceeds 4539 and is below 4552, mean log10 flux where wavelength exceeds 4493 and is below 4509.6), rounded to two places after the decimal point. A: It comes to 1.03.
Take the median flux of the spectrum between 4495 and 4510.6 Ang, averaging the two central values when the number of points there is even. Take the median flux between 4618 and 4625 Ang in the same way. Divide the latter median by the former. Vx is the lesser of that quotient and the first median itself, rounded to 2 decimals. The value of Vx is 1.05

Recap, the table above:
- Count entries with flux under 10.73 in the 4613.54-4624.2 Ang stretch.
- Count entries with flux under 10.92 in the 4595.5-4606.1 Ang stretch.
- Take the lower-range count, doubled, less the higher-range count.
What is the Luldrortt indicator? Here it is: 12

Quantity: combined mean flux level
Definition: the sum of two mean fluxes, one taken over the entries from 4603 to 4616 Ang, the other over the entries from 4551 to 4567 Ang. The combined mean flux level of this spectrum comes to 22.6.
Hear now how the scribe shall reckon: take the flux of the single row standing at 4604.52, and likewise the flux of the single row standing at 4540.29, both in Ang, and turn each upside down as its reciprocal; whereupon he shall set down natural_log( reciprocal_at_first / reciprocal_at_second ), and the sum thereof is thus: 0.07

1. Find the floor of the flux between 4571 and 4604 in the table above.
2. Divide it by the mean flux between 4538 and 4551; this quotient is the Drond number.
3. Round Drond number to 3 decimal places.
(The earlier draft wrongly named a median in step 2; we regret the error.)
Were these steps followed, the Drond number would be 0.920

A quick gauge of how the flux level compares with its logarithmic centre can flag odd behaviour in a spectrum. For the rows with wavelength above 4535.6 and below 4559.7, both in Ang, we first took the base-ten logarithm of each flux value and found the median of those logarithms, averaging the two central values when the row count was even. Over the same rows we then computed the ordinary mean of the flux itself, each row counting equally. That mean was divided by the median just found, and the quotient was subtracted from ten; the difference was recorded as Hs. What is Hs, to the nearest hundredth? -0.45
